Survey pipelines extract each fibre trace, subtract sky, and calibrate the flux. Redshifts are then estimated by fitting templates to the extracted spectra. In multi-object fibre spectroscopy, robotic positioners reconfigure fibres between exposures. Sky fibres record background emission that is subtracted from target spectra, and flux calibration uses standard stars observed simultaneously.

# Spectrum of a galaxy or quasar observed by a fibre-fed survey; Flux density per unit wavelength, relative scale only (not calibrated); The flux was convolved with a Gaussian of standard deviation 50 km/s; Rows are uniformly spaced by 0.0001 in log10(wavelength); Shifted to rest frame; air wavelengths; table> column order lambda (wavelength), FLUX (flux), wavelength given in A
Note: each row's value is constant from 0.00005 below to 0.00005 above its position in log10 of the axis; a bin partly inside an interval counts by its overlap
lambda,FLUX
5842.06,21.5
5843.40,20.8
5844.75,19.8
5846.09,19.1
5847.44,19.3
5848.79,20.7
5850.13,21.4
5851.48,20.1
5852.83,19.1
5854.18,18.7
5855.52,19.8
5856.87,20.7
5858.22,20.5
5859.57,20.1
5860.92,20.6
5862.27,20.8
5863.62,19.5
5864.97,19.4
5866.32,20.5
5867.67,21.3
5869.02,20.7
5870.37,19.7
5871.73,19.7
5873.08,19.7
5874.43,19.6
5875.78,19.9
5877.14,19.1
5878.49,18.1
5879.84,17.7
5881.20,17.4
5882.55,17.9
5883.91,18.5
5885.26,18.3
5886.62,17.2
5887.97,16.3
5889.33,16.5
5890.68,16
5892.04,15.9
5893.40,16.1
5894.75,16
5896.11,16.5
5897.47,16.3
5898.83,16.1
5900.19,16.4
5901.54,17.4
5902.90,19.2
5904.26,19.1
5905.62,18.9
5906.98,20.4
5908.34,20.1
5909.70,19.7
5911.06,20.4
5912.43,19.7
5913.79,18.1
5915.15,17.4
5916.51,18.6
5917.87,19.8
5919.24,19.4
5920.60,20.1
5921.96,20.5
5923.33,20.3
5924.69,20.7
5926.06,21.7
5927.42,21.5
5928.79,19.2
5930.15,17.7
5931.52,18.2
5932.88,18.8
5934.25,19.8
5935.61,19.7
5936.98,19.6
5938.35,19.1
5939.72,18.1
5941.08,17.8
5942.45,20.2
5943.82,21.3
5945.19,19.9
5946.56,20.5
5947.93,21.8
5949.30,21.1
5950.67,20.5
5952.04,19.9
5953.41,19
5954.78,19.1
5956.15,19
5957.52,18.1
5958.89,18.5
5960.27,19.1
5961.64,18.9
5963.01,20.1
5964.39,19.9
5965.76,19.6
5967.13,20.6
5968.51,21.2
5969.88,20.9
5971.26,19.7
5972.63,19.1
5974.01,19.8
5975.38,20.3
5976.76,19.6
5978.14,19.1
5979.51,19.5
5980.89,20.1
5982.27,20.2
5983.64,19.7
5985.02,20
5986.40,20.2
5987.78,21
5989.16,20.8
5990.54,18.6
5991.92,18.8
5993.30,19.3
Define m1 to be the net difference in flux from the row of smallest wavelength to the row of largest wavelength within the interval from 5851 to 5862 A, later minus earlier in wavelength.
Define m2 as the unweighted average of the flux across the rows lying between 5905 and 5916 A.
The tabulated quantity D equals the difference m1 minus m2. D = -18.8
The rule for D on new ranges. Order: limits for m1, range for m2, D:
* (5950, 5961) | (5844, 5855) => -21.2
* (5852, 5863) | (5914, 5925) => -17.9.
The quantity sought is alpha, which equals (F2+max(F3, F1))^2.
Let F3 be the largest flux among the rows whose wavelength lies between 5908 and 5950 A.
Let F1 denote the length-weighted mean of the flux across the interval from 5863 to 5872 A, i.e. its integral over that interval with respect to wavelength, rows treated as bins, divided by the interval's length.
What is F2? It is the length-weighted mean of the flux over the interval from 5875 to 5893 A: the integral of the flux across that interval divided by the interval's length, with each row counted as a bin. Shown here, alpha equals 1551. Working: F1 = 20.1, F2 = 17.6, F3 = 21.8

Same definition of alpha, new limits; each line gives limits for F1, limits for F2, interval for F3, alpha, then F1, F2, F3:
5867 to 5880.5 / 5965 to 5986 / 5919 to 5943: 1736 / 19.6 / 20.0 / 21.7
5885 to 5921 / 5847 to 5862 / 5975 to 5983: 1634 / 18.0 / 20.1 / 20.3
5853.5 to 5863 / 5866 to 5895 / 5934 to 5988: 1607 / 20.2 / 18.3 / 21.8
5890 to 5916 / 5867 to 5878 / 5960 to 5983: 1691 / 17.9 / 19.9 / 21.2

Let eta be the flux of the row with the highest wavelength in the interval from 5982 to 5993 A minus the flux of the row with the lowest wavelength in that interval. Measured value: -1.4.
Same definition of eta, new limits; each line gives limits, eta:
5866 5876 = -0.6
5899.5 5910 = 3.3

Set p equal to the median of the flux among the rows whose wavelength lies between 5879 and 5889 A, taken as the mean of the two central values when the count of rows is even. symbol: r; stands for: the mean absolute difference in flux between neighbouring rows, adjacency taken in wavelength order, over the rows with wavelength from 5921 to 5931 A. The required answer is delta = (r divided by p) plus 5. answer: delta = 5.053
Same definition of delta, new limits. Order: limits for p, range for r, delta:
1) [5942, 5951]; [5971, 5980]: 5.028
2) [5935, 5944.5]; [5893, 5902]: 5.020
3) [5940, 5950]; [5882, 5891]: 5.028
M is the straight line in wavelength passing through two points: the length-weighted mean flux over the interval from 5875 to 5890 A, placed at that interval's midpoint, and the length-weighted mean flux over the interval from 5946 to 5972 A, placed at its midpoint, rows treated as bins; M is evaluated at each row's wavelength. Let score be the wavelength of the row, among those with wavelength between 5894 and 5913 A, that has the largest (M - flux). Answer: 5898.83 A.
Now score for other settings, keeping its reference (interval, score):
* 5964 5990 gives 5978.14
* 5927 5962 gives 5957.52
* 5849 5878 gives 5877.14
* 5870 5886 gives 5881.20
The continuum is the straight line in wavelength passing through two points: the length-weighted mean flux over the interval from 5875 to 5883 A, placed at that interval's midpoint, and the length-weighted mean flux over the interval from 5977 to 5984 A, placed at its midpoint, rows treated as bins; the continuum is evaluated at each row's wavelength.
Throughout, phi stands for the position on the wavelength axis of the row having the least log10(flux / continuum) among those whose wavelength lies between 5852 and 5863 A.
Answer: 5854.18 A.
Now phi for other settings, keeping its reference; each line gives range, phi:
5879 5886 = 5881.20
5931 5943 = 5941.08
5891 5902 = 5892.04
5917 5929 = 5928.79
